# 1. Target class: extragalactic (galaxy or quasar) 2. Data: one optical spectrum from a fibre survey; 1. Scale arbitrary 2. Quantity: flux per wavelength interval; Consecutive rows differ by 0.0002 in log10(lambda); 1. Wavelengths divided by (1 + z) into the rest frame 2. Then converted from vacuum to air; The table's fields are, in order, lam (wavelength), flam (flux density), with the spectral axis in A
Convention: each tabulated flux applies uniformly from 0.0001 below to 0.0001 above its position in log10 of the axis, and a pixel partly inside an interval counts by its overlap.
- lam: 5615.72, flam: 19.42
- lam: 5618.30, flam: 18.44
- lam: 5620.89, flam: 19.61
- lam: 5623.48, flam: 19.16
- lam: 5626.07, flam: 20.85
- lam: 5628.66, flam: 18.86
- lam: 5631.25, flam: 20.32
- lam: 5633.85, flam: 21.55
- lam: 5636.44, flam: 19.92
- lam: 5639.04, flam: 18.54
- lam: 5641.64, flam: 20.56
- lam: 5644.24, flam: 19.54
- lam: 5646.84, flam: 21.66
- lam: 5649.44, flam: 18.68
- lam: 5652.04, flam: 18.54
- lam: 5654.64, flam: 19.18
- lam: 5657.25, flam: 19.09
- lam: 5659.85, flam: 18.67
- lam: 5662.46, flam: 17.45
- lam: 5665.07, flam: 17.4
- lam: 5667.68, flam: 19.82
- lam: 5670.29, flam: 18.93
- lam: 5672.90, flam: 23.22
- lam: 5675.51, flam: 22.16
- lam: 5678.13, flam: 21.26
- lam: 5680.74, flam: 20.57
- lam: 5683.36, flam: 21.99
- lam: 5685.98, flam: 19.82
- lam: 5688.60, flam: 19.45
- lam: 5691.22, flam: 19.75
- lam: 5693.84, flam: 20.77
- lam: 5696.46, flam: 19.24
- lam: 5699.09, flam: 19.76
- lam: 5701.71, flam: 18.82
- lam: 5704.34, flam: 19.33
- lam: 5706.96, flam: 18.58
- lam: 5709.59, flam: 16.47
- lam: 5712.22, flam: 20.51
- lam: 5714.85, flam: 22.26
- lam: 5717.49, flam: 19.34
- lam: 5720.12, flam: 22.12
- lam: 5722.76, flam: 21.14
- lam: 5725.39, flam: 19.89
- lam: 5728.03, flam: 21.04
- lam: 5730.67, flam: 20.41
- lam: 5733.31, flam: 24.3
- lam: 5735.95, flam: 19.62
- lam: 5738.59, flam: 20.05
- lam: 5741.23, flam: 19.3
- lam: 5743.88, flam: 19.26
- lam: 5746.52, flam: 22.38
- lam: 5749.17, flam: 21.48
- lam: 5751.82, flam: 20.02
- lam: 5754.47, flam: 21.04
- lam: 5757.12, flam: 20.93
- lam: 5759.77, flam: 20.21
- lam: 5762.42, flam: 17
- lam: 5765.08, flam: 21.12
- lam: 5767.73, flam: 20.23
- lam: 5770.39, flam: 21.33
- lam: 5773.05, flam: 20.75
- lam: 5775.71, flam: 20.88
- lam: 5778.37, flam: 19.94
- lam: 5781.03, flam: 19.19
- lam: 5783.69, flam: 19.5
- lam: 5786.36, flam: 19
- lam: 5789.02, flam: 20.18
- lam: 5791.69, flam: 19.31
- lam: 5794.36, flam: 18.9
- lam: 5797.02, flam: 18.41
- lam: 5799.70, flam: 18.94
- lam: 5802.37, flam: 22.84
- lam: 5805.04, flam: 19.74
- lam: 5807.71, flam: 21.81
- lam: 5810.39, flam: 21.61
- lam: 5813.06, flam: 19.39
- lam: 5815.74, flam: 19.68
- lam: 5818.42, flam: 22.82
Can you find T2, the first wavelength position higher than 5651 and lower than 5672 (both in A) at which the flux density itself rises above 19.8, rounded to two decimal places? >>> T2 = 5667.68 A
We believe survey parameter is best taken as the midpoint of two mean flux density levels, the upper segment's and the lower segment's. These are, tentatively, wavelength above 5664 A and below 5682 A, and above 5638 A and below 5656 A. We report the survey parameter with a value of 20.0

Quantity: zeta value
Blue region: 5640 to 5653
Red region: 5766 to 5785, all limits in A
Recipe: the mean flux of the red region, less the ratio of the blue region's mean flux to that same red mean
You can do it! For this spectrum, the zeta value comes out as 19.3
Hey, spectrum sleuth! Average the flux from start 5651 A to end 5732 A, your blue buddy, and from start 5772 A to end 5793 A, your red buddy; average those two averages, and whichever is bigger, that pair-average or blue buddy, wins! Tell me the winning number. 19.9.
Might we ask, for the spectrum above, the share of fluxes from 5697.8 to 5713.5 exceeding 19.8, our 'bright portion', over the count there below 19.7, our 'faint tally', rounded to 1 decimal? 0.0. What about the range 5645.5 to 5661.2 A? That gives 0.0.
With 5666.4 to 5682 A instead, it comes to 0.8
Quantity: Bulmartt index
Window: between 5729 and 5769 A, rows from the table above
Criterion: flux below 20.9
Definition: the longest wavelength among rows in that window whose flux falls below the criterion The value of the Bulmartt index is 5767.73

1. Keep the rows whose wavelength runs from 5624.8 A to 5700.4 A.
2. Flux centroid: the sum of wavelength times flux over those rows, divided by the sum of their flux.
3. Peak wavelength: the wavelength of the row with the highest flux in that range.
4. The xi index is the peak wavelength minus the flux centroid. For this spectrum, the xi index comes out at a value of 10.2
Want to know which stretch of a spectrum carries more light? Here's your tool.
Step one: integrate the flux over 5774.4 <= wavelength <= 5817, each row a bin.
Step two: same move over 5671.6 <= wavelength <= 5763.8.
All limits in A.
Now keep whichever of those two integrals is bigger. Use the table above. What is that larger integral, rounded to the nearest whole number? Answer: 1879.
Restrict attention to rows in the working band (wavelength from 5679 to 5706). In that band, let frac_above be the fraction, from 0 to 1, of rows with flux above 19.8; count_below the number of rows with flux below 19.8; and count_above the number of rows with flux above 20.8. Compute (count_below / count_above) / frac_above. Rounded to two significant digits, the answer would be 15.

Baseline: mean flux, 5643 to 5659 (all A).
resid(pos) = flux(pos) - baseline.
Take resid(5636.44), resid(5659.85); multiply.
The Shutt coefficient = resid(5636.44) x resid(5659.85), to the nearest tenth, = -0.4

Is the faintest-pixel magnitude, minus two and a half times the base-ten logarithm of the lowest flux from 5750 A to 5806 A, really -3.08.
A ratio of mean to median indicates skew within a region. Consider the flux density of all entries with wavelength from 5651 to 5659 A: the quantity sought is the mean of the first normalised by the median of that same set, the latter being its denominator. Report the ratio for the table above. 0.992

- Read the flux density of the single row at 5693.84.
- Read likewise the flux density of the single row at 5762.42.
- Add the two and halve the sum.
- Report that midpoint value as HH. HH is 18.9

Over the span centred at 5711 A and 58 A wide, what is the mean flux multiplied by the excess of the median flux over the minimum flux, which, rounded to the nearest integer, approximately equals 68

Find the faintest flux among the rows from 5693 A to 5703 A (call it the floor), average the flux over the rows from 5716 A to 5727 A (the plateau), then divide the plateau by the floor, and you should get 1.10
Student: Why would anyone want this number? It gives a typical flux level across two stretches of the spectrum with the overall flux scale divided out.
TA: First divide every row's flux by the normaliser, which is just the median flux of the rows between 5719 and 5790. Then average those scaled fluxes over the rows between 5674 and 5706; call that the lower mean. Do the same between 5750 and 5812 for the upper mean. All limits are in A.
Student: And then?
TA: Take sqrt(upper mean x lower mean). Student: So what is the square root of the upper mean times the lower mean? 1.00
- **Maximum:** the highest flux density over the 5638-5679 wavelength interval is 23.22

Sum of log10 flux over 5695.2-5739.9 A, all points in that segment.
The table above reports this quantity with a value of 22.15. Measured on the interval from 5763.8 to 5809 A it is 22.15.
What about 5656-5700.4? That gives 22.08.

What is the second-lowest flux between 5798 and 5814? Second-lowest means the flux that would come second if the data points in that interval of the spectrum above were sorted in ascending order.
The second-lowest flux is 19.39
